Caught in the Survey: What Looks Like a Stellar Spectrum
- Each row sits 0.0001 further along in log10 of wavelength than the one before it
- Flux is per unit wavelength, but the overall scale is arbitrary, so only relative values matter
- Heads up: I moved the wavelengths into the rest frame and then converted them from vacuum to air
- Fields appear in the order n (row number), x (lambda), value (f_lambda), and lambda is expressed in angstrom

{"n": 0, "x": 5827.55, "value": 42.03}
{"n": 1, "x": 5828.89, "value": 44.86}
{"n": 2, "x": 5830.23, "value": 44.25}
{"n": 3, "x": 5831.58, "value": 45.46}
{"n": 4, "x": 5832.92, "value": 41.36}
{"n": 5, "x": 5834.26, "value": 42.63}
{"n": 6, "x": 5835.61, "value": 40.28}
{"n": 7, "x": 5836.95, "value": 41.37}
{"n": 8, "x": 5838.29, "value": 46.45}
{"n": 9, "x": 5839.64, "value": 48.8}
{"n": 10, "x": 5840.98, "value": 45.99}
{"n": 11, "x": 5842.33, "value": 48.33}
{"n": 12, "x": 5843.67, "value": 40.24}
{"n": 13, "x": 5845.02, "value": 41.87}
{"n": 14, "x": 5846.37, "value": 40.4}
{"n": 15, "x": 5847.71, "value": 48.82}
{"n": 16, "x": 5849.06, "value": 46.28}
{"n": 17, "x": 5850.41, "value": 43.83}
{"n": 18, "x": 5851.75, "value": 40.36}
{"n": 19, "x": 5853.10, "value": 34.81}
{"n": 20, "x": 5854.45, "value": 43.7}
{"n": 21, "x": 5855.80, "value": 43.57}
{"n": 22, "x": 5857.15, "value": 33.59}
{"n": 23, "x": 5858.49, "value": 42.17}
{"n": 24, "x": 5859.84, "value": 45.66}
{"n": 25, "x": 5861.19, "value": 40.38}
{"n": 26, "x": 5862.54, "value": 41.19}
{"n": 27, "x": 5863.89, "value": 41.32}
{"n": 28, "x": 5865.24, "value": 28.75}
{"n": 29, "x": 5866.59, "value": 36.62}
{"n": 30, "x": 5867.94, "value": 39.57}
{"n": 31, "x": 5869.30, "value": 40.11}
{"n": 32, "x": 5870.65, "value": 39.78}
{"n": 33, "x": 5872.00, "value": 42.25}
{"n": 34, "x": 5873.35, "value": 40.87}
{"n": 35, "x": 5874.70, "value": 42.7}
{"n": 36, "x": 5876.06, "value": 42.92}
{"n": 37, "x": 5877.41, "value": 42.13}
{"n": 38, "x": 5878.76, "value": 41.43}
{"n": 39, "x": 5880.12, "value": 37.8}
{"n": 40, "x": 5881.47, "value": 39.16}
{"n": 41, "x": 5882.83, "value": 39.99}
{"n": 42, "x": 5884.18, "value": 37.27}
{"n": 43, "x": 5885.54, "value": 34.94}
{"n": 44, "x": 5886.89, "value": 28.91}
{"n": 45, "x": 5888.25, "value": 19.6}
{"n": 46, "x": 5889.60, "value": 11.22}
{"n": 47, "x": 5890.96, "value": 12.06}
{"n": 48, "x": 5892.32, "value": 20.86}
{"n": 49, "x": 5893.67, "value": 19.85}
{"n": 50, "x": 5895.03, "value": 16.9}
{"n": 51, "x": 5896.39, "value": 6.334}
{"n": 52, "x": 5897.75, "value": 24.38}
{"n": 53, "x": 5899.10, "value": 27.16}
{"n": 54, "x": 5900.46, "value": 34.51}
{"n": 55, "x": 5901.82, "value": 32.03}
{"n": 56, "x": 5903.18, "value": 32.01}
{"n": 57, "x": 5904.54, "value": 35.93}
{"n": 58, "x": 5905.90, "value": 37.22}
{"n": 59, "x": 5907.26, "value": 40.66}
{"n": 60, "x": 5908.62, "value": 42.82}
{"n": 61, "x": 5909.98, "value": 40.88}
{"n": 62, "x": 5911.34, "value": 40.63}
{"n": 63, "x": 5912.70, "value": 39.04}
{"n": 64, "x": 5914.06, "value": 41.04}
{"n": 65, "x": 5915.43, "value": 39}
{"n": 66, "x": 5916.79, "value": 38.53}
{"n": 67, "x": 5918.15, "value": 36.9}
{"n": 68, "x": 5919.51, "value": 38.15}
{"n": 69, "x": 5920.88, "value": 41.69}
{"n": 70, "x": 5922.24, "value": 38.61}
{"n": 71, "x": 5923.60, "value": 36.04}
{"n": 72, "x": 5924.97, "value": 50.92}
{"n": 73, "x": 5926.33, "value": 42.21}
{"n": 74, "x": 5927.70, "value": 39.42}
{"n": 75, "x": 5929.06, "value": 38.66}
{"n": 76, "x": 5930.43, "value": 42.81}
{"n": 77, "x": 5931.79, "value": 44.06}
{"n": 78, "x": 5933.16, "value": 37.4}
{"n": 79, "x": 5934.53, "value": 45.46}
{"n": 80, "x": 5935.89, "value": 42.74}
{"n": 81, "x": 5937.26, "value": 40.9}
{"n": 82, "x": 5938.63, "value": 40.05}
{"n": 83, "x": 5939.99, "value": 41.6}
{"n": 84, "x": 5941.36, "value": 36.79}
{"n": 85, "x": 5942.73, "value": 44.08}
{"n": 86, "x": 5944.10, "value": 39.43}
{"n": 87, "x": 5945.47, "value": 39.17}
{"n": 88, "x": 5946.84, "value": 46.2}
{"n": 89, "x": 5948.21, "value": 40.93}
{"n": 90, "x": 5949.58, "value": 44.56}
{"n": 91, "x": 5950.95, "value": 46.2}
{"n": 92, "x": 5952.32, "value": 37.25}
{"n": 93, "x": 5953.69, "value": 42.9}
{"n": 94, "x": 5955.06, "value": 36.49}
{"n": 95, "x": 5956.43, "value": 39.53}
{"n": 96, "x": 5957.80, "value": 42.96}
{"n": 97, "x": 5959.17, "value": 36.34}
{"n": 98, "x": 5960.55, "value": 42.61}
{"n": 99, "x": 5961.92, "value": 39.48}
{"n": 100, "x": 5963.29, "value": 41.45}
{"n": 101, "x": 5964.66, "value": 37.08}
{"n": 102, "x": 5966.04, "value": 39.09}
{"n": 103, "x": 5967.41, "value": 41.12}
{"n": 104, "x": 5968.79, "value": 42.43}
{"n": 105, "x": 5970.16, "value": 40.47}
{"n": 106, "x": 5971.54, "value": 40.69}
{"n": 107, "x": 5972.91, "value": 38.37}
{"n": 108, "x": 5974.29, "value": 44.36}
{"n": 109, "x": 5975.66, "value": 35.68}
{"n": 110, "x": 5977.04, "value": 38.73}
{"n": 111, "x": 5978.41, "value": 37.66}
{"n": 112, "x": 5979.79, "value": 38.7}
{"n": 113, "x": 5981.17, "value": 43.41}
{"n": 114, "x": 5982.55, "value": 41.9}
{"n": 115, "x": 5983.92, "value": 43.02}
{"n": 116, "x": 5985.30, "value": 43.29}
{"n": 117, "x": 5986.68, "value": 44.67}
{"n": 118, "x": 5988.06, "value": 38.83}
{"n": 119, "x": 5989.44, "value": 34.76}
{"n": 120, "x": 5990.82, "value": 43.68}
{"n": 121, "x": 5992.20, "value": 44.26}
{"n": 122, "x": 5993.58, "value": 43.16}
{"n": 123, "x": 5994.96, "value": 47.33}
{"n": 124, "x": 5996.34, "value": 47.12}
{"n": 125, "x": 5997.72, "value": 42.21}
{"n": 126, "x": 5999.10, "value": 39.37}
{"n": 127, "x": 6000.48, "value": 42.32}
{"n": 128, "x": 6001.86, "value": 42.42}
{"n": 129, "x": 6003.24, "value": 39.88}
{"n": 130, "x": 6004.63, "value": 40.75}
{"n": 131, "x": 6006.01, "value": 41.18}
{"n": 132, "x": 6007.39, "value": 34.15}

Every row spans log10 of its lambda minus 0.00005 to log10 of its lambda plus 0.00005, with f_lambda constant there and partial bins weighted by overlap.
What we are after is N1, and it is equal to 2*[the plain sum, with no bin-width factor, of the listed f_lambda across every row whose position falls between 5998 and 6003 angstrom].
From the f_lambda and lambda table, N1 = 248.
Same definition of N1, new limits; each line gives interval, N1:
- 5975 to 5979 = 224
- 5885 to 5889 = 167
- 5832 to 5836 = 249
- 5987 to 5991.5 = 235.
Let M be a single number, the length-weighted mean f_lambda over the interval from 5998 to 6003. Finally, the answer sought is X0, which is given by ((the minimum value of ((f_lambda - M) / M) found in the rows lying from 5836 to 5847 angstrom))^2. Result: 0.001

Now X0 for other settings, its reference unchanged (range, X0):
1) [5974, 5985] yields 0.019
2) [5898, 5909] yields 0.118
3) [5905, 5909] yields 0.010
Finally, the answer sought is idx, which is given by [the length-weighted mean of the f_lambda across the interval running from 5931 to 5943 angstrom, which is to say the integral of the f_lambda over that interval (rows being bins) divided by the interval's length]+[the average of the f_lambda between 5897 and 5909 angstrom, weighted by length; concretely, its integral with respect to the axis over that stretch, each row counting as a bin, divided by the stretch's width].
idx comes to 75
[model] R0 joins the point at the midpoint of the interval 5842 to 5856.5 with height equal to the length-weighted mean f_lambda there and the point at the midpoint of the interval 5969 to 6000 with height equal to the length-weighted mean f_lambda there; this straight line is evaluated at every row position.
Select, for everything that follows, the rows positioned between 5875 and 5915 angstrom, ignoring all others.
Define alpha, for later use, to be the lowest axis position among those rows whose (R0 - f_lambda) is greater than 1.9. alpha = 5880.12 angstrom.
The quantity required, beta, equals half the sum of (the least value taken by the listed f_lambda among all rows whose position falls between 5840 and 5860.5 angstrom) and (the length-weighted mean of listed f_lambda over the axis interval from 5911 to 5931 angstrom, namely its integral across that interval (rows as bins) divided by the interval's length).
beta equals 36.9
